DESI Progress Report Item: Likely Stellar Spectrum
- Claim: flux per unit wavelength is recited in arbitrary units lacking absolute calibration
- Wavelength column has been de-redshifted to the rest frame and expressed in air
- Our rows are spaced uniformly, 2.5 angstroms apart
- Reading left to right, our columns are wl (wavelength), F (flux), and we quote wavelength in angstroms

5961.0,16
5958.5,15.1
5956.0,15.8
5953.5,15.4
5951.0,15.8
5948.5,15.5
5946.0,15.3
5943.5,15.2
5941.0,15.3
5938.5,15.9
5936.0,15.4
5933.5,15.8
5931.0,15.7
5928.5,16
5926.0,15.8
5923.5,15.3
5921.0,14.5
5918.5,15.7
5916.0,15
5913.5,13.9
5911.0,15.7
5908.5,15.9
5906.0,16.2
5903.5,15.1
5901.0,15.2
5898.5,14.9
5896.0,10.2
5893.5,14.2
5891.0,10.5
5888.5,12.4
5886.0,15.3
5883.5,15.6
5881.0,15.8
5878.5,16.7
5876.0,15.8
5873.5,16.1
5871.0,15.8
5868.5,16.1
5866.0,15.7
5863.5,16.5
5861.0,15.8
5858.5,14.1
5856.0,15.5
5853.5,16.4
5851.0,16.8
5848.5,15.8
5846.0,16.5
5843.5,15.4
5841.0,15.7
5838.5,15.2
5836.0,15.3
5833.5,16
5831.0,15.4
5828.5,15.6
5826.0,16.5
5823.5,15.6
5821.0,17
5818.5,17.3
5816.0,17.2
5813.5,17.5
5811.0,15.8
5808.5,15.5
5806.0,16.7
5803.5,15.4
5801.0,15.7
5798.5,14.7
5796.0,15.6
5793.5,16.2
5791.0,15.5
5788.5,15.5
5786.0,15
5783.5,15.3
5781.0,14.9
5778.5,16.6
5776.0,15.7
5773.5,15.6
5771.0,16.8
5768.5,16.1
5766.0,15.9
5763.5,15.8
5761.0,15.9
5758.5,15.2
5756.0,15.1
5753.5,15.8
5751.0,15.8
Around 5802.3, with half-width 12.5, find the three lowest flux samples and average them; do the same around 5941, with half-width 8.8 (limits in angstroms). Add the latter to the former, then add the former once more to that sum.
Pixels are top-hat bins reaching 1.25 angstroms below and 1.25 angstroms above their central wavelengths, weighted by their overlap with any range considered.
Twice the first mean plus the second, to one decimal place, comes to 45.7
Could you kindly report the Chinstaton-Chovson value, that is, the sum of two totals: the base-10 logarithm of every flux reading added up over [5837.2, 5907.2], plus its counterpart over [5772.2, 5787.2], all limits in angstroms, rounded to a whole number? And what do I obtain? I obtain 40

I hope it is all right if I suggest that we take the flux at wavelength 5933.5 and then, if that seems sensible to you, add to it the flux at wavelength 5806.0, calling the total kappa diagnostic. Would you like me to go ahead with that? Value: 32.5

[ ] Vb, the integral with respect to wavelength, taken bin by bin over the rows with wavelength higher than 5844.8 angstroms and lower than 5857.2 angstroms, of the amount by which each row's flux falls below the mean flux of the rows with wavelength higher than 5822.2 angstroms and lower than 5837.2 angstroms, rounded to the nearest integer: -6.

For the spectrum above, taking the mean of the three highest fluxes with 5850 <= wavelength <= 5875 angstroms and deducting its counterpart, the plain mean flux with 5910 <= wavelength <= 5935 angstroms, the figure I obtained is 1.2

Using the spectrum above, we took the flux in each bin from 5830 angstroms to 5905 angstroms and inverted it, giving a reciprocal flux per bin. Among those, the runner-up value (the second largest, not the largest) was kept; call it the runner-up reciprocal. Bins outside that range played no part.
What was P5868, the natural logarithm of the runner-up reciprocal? -2.35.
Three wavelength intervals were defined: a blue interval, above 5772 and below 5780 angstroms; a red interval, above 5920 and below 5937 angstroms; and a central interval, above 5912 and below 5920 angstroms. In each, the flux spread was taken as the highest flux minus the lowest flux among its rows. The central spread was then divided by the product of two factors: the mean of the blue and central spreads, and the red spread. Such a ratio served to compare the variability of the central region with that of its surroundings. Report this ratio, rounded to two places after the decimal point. 0.86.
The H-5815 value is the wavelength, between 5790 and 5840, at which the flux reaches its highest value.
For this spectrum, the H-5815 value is 5813.5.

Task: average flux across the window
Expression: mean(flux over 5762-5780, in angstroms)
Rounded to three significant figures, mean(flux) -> 16.1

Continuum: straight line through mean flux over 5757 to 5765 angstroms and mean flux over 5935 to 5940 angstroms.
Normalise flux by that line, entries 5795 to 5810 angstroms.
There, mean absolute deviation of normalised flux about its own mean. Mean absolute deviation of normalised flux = 0.026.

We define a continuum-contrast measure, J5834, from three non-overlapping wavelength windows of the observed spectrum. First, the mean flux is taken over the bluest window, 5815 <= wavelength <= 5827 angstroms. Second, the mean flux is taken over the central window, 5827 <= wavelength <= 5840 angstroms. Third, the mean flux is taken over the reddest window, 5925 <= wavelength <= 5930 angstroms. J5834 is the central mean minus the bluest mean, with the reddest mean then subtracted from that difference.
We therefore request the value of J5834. -17.1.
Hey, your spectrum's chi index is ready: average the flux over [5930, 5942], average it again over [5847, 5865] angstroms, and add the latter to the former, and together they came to 31.5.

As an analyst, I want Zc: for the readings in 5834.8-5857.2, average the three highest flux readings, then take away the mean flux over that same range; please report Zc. 0.72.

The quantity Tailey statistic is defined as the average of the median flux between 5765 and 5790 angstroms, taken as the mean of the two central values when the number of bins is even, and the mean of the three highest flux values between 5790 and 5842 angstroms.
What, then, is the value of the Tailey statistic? 16.5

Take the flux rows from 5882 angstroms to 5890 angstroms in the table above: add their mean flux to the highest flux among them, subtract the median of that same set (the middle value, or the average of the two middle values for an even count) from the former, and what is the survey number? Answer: 14.7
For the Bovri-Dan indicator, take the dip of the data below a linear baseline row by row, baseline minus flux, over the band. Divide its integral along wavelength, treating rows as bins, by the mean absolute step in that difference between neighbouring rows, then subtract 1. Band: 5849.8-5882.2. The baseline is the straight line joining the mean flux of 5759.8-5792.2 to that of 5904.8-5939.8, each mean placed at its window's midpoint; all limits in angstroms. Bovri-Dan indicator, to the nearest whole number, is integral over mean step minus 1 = -16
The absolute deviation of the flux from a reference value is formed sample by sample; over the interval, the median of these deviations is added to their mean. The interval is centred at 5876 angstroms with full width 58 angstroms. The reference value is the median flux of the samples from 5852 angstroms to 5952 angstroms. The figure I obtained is 1.52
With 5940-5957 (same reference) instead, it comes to 0.51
